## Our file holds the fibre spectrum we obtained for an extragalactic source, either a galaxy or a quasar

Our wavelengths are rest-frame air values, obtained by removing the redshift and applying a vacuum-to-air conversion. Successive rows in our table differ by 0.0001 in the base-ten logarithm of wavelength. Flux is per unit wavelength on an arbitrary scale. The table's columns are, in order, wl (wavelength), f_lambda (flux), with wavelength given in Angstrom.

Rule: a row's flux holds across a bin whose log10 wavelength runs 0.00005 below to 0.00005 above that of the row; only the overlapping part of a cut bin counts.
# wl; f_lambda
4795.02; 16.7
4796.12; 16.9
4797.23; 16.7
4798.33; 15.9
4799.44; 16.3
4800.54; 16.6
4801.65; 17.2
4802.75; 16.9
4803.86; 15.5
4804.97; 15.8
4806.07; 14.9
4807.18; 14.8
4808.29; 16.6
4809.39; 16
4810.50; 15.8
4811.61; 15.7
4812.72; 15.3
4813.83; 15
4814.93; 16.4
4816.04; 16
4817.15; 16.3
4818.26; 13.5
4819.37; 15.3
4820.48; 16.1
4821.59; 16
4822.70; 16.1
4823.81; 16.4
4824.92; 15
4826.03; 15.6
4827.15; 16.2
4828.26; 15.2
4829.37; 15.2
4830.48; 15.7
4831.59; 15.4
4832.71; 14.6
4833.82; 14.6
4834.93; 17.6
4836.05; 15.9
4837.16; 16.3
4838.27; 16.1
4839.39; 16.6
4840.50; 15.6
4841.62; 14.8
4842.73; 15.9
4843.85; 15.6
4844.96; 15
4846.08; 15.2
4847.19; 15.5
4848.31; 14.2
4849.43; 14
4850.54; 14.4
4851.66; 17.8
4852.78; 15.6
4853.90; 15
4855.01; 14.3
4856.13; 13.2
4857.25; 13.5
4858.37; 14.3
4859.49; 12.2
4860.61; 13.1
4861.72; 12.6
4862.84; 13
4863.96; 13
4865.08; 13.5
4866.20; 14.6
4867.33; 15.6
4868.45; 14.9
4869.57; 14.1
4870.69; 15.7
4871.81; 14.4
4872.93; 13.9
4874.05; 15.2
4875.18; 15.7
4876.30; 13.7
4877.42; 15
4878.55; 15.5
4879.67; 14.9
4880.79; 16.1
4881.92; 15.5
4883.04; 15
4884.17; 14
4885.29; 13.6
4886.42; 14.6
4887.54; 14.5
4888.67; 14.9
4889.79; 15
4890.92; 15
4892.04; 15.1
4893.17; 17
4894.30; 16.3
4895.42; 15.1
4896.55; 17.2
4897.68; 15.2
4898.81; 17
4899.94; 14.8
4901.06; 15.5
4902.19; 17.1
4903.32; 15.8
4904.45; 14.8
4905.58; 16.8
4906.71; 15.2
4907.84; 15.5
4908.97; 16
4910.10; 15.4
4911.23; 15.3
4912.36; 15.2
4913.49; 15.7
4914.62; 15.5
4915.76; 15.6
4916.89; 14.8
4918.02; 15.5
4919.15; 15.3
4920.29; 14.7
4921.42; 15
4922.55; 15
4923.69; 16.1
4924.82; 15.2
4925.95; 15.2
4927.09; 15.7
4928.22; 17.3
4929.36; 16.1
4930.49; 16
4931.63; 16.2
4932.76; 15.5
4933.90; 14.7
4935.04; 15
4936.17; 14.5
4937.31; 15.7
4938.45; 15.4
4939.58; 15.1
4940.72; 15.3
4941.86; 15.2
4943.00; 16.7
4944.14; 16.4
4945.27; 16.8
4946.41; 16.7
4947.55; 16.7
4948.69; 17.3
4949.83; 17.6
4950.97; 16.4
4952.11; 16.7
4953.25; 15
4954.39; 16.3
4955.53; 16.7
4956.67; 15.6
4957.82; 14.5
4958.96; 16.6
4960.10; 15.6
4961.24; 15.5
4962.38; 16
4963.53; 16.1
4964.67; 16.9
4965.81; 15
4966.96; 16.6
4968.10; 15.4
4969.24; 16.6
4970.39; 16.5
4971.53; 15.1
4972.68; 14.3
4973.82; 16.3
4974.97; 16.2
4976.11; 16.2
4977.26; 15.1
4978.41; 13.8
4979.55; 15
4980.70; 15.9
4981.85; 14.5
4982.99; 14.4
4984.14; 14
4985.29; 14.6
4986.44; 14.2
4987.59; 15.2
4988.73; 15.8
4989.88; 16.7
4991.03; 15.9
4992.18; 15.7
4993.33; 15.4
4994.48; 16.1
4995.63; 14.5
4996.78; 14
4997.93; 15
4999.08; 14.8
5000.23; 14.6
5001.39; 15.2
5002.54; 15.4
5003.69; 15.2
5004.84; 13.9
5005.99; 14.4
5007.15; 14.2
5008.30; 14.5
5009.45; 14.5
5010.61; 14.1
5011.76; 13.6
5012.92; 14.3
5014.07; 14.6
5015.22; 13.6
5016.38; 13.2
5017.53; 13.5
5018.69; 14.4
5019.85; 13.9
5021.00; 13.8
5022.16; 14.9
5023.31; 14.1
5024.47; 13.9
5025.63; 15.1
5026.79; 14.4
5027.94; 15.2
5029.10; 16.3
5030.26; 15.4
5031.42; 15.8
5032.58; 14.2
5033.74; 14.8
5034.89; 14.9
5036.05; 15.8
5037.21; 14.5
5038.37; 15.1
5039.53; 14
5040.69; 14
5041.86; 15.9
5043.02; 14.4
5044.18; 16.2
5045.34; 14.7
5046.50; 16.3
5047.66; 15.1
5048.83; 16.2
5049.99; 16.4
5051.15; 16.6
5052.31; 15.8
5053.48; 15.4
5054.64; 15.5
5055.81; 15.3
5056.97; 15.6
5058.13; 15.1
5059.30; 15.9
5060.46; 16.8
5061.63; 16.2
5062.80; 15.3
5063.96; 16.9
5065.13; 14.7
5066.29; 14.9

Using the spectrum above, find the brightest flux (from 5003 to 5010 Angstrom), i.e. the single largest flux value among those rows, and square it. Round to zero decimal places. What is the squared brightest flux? 231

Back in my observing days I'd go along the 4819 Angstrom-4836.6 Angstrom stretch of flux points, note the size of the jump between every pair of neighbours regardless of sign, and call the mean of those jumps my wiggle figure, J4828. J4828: 0.75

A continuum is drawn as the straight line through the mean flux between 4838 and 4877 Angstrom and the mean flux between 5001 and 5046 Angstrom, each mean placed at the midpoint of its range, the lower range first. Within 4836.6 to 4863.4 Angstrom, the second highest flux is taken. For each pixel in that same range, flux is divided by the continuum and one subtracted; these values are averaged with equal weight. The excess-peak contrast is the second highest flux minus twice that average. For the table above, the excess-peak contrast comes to 16.6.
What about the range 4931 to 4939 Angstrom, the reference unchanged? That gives 15.6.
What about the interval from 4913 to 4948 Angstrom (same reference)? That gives 16.7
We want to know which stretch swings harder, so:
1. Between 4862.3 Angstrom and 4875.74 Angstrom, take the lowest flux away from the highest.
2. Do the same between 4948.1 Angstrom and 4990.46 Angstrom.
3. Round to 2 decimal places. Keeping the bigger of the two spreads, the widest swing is 3.80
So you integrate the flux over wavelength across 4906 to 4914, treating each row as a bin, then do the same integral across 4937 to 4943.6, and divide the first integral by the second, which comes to 1.2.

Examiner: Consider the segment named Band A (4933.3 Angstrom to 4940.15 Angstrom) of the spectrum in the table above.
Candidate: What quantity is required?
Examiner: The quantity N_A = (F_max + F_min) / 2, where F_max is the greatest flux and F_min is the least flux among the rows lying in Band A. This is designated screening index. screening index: 15.1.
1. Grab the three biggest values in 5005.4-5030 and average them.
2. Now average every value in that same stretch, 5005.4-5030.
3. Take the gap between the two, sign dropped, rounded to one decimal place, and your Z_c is 1.2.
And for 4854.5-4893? 1.4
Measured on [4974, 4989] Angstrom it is 1.1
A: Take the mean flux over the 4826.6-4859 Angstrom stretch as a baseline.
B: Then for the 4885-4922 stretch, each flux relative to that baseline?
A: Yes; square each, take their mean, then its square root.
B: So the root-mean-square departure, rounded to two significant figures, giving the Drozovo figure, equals 0.83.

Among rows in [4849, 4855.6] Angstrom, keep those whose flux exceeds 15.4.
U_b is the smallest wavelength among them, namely 4851.66 Angstrom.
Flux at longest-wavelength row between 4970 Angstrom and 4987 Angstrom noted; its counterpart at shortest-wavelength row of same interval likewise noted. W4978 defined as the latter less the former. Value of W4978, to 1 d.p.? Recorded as 2.3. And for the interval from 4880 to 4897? -1.1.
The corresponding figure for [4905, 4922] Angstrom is 1.8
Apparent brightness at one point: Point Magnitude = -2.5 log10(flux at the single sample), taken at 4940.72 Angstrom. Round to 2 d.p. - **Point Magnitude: -2.96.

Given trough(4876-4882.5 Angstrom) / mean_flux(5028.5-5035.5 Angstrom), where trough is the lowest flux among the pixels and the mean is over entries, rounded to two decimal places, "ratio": 0.90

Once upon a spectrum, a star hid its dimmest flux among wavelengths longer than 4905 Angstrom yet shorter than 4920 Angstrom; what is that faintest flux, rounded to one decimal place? 14.8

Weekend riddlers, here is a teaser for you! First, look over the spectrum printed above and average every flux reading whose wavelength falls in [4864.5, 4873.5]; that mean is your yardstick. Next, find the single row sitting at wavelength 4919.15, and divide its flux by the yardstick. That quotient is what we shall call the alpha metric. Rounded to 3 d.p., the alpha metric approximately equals 1.049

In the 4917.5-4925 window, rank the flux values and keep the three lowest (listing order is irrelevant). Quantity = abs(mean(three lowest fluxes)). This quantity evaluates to 14.9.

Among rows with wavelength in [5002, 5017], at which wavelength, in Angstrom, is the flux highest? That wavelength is 5002.54 Angstrom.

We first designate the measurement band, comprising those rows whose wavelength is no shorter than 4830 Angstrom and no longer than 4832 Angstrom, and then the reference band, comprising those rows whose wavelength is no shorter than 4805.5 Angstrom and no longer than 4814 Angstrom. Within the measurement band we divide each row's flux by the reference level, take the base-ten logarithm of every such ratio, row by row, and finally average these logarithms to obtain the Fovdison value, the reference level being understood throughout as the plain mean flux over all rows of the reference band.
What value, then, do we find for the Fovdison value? 0.001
